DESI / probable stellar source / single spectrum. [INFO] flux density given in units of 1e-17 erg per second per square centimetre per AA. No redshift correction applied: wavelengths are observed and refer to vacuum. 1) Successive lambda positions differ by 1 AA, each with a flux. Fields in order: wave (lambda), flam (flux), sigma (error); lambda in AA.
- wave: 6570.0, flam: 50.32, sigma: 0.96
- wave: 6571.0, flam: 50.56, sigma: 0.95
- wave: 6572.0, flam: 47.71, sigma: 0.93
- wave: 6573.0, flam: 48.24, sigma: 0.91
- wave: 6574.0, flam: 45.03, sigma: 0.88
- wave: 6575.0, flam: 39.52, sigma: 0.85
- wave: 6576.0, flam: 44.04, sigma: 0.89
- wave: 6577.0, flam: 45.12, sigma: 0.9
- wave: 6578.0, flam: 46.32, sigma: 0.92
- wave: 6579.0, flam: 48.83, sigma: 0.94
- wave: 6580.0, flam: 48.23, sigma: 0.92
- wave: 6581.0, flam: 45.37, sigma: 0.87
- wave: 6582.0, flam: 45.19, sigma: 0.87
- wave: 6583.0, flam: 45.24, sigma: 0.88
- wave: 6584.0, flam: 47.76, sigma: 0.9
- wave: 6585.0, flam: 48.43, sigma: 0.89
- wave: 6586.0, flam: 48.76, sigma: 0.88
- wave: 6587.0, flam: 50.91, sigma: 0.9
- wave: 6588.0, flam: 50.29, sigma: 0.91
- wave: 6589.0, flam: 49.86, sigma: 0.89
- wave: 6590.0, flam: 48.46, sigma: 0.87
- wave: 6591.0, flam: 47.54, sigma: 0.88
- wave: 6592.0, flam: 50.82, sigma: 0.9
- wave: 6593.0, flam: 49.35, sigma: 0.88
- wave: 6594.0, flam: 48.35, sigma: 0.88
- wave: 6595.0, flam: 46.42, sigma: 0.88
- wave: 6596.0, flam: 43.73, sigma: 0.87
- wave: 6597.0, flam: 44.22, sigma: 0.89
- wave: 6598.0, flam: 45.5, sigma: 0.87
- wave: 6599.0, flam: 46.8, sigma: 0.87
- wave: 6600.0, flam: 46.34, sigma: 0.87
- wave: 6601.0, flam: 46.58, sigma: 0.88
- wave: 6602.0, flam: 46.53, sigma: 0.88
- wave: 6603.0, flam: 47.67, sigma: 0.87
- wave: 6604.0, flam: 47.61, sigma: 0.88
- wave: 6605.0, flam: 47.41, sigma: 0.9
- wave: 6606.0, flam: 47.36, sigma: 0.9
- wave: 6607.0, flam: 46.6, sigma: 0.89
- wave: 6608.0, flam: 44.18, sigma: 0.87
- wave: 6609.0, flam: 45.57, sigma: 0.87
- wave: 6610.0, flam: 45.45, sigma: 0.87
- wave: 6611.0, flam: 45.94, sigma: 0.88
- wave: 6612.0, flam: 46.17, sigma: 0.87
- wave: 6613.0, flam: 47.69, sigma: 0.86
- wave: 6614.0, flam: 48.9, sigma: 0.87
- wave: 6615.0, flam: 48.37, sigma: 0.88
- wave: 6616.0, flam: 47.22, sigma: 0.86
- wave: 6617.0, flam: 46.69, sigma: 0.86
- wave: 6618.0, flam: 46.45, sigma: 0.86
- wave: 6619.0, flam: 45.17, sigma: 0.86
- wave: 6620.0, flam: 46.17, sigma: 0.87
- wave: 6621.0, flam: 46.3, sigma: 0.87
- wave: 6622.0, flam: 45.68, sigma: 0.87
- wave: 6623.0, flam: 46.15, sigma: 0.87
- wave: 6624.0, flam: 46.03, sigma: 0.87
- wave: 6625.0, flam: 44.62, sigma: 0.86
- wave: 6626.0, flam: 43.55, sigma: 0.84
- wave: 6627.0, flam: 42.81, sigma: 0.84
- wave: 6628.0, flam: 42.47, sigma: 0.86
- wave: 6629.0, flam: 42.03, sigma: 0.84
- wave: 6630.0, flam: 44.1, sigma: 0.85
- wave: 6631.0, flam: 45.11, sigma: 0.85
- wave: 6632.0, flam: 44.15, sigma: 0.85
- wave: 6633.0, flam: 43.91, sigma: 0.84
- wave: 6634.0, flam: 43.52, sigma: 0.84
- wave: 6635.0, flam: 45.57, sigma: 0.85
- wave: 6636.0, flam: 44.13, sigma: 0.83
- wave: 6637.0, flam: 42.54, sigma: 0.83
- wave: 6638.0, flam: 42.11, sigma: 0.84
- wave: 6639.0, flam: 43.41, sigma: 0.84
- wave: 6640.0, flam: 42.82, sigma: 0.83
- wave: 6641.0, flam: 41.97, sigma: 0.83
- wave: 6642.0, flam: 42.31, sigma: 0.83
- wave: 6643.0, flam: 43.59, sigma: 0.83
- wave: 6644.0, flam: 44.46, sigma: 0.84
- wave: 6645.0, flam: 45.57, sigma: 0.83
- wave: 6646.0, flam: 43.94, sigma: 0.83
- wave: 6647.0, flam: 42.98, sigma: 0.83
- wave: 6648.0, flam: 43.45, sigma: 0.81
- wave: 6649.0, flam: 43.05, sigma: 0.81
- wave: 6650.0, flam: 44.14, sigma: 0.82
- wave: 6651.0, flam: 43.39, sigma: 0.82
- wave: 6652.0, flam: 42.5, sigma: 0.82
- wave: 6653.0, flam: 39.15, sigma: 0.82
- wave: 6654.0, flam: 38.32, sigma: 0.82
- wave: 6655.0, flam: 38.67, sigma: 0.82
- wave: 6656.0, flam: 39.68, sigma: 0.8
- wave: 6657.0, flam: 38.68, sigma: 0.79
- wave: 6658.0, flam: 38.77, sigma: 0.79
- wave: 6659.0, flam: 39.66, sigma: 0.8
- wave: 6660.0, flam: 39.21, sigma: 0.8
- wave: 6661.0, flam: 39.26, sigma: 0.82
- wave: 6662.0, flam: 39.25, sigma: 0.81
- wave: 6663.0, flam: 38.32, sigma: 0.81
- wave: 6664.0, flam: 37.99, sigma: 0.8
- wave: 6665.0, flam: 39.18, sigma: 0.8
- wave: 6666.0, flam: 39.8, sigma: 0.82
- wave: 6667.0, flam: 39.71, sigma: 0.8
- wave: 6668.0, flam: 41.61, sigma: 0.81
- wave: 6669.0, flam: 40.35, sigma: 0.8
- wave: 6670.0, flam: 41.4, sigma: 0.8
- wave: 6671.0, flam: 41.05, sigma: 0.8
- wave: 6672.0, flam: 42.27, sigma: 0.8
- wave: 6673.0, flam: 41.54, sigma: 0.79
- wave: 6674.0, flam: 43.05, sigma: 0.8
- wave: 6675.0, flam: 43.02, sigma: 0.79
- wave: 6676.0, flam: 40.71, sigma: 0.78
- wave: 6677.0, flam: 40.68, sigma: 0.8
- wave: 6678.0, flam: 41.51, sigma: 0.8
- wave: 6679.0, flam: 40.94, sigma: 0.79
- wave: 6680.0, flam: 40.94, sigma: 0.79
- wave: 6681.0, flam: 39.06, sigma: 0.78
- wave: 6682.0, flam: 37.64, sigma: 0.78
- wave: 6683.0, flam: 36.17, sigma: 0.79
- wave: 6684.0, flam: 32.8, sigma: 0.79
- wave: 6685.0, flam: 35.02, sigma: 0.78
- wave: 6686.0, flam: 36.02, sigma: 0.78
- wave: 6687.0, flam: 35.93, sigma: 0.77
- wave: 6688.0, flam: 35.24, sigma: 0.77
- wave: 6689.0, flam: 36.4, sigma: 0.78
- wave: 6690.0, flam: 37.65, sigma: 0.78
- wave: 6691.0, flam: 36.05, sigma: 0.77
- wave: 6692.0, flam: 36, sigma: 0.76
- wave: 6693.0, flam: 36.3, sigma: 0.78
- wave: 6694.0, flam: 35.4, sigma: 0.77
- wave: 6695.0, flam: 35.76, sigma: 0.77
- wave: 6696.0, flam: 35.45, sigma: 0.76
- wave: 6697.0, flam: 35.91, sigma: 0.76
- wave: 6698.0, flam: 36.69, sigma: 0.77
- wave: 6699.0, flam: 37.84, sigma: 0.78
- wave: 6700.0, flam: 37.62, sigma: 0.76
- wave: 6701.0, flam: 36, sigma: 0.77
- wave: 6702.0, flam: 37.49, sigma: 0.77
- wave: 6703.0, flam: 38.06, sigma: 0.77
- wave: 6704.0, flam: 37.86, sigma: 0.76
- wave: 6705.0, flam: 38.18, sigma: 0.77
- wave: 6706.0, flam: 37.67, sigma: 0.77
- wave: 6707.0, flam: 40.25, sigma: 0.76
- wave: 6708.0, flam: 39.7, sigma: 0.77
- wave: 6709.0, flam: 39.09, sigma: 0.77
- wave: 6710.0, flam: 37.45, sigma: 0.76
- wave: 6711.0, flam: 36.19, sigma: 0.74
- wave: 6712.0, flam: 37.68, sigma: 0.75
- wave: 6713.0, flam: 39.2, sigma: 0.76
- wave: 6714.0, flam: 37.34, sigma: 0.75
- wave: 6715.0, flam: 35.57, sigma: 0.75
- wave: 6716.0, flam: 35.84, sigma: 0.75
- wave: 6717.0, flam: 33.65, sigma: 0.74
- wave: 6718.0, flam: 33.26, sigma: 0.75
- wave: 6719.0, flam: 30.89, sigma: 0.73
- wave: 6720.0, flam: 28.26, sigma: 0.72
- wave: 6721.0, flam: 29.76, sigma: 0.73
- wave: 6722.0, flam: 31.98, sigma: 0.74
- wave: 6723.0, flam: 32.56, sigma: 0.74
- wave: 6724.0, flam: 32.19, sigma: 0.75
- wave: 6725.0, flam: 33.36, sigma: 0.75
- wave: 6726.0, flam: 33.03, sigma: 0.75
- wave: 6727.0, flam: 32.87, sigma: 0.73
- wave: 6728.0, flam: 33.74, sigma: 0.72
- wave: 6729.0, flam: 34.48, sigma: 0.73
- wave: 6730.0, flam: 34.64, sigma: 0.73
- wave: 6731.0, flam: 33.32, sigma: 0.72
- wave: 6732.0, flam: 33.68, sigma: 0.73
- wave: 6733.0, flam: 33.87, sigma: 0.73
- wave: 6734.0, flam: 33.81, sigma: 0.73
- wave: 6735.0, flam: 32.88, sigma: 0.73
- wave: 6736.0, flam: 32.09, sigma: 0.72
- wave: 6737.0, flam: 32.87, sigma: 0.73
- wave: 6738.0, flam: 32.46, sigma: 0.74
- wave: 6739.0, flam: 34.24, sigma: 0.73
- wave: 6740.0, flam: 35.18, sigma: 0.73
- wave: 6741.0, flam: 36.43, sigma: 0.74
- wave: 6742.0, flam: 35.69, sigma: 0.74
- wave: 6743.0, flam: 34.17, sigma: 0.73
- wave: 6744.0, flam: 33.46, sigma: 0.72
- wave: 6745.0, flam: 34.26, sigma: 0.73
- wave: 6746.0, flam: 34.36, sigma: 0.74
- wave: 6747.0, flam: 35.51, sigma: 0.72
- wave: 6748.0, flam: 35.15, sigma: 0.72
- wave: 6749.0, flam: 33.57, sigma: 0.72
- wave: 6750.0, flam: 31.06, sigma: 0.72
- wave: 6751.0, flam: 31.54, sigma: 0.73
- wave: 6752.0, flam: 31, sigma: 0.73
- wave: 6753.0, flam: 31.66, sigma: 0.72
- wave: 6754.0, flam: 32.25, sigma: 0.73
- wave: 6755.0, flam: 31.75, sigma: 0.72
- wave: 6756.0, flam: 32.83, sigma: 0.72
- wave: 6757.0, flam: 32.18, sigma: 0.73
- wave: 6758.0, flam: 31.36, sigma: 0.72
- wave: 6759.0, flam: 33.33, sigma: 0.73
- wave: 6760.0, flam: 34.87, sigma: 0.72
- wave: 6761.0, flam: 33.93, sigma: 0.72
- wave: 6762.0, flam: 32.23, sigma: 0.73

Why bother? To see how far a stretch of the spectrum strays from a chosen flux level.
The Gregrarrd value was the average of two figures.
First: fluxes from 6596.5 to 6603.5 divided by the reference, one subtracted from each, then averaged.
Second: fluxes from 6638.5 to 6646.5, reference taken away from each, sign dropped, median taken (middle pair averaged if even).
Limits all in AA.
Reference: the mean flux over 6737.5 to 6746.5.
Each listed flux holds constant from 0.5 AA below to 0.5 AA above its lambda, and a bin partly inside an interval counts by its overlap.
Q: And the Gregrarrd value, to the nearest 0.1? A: 4.7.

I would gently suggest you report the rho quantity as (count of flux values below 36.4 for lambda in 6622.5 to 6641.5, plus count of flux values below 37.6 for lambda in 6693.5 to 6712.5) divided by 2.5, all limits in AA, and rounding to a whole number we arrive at 4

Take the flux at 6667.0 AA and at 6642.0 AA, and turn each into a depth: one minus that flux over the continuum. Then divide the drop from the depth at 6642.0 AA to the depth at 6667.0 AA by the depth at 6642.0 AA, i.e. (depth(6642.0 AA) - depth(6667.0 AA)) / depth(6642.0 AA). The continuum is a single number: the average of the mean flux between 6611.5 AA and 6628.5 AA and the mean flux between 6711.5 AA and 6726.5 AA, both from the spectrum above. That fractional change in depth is 1.0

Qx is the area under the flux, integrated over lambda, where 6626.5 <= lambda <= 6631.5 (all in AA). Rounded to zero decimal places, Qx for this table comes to 217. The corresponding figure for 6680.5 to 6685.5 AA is 181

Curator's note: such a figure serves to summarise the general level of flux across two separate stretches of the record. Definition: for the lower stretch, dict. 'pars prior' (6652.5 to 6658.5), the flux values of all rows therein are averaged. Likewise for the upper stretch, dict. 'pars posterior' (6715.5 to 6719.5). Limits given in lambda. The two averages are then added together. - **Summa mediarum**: 72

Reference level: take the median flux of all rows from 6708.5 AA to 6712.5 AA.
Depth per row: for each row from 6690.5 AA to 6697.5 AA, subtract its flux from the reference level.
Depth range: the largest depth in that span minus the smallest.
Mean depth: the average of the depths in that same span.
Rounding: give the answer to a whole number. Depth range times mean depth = 2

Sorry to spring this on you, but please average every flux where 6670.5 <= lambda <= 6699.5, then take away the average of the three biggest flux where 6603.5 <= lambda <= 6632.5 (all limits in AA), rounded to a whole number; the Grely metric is -10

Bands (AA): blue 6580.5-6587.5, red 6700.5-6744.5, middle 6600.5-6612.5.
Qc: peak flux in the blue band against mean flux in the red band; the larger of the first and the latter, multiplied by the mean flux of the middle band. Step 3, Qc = 2363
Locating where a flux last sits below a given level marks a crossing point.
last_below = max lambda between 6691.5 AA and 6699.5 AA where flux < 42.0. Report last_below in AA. 6699.0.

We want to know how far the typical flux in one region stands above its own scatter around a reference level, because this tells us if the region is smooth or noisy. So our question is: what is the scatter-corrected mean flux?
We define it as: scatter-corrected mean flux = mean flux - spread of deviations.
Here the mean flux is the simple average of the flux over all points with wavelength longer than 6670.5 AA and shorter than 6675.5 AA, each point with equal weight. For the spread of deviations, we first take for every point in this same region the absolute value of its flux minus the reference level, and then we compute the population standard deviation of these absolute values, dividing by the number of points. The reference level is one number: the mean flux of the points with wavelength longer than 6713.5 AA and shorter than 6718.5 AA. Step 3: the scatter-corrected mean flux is 41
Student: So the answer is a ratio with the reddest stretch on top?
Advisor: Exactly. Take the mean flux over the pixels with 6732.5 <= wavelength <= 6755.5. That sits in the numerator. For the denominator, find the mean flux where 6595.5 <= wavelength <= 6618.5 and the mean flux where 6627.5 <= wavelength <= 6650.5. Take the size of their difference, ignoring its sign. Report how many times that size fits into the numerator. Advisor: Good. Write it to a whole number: 11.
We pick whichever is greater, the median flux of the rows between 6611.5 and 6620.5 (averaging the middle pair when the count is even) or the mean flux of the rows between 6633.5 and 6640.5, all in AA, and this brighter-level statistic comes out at 46.7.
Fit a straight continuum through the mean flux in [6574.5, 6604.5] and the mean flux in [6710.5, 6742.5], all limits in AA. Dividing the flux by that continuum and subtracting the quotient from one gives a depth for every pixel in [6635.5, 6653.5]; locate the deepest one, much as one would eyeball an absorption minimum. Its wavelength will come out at 6653.0 AA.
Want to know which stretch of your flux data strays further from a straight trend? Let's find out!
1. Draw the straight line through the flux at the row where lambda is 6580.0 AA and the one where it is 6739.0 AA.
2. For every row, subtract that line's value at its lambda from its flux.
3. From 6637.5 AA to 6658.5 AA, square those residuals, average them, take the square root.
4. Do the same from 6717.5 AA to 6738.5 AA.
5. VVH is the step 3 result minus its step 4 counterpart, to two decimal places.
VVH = -1.25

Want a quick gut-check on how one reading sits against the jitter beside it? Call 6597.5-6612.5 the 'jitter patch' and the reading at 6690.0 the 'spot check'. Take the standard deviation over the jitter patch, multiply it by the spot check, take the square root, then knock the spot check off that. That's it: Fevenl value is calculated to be -32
